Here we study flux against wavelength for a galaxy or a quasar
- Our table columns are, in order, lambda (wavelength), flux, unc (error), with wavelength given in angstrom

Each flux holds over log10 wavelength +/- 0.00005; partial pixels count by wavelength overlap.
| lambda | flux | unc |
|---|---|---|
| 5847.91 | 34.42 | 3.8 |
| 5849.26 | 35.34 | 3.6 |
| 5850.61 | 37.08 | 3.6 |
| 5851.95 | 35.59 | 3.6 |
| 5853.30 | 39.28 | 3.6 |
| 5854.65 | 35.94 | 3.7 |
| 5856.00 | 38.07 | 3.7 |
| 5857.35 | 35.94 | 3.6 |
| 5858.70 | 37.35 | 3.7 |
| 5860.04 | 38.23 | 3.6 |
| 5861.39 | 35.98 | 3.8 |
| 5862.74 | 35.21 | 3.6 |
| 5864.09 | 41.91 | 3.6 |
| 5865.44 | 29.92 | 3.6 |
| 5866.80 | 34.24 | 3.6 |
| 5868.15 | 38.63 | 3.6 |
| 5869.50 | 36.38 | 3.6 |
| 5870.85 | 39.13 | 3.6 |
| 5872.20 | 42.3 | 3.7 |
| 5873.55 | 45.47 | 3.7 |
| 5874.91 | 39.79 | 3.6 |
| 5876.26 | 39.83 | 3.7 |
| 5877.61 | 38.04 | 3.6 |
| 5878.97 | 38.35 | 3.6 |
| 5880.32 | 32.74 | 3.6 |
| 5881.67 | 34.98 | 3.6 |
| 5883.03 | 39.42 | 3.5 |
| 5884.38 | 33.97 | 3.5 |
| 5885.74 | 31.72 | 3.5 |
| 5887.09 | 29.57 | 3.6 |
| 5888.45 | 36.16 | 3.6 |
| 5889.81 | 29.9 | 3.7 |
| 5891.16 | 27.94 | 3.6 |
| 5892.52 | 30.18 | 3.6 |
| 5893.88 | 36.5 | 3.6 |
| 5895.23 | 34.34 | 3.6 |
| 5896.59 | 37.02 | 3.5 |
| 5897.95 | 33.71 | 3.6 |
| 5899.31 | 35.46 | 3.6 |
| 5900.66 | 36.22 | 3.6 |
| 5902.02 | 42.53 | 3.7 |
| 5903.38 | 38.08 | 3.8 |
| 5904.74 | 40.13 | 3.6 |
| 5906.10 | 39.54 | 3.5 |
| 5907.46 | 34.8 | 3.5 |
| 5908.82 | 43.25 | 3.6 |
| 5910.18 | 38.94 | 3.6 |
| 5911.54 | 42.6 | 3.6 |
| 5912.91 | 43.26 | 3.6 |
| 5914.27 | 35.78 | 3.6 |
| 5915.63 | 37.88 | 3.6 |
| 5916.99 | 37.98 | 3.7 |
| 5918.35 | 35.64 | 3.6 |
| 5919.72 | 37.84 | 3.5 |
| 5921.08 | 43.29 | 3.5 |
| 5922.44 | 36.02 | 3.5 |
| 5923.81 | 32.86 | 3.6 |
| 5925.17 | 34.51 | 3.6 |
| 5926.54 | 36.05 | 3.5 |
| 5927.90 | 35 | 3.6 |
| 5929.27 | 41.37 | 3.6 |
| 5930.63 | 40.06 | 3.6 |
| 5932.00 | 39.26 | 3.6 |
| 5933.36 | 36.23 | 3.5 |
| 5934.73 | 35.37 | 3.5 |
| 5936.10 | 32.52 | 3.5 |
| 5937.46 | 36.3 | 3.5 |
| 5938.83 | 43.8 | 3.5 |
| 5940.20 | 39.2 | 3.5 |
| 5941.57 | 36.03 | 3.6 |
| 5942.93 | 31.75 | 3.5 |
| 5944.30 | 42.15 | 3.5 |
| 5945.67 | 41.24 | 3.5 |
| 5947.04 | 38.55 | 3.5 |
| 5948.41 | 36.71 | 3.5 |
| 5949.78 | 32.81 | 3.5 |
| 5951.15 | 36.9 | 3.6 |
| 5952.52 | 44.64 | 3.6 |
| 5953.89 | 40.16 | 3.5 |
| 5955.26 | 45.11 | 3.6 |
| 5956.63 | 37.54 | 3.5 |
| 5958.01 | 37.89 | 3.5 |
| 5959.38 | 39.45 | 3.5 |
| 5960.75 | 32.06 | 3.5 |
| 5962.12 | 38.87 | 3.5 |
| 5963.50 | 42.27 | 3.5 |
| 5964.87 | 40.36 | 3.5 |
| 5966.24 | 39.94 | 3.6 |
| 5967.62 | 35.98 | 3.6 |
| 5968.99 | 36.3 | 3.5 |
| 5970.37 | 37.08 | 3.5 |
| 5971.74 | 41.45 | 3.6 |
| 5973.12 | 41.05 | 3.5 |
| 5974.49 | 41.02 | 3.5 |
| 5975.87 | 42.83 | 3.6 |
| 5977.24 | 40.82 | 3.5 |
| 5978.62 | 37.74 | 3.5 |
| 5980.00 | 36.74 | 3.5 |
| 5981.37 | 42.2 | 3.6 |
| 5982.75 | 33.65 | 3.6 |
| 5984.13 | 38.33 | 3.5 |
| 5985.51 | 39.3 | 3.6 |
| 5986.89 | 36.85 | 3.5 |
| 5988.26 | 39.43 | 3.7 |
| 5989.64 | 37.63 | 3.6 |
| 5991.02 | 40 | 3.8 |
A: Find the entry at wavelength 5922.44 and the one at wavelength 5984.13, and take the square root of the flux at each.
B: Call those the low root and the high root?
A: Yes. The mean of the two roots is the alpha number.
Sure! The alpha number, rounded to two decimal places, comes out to 6.10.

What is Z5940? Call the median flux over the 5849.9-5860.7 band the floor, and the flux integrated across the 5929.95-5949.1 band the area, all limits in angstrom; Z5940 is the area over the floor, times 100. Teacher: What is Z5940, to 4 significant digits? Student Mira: 1945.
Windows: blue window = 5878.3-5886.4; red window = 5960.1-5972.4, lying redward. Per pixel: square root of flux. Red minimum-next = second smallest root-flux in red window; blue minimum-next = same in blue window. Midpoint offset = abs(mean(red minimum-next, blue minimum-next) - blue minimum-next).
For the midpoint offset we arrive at 0.138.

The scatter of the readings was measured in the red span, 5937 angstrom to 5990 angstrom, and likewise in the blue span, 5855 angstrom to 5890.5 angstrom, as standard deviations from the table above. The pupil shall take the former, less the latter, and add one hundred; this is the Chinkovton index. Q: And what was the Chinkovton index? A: 99.3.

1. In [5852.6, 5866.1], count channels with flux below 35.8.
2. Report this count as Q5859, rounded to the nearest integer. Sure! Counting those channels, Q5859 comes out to 2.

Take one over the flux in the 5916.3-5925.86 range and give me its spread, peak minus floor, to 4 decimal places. 0.0073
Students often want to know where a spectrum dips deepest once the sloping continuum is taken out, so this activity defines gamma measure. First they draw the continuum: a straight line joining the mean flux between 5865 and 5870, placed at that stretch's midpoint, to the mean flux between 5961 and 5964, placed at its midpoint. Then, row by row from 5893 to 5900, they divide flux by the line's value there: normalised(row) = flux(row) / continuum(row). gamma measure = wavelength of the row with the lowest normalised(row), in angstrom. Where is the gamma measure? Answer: 5897.95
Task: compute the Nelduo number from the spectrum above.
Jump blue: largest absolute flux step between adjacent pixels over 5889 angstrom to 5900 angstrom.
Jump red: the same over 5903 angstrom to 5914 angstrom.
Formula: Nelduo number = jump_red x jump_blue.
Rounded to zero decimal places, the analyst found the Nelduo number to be 53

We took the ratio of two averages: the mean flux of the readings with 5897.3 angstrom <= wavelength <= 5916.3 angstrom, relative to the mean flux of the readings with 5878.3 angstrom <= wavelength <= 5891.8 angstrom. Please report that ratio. 1.16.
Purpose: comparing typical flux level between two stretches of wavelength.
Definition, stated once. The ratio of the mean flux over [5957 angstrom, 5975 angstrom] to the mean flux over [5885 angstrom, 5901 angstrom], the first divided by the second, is 1.17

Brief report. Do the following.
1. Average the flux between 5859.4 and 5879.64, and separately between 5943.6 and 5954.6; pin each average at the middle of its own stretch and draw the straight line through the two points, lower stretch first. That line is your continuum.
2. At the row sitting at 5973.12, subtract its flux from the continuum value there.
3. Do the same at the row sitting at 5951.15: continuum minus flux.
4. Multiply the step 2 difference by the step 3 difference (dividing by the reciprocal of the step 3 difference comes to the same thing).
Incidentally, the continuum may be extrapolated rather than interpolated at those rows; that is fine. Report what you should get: -4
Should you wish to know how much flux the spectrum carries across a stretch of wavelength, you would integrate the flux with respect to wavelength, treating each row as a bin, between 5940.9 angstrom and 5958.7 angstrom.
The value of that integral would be 687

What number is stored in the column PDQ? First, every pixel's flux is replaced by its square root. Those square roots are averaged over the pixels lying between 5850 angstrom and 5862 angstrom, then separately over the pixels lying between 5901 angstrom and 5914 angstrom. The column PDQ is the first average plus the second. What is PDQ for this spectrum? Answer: 12.4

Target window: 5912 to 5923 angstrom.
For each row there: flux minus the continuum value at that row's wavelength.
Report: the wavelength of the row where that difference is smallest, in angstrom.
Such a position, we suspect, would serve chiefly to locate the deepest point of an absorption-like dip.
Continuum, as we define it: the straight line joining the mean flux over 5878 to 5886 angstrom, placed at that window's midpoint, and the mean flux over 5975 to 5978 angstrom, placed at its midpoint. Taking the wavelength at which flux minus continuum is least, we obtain 5918.35 angstrom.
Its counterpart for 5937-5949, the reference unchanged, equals 5942.93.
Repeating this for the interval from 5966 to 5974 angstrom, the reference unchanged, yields 5967.62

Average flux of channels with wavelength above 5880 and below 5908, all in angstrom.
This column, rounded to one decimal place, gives 35.0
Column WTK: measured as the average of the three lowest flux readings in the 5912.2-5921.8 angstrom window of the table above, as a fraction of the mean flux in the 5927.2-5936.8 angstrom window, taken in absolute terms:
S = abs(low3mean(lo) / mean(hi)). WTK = 0.98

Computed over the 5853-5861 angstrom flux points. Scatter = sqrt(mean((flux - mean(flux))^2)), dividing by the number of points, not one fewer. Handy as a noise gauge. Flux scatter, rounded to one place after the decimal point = 1.2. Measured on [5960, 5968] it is 3.3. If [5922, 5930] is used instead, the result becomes 2.6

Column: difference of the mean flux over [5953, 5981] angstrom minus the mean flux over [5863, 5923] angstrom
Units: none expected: 2.2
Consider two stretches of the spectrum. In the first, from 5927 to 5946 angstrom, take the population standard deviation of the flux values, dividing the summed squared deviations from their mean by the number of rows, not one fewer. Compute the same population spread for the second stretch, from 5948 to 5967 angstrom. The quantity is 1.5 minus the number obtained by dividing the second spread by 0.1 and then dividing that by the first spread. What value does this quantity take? -8.7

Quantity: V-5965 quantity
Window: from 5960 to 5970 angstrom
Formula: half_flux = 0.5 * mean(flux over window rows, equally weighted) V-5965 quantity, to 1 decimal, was 19.0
